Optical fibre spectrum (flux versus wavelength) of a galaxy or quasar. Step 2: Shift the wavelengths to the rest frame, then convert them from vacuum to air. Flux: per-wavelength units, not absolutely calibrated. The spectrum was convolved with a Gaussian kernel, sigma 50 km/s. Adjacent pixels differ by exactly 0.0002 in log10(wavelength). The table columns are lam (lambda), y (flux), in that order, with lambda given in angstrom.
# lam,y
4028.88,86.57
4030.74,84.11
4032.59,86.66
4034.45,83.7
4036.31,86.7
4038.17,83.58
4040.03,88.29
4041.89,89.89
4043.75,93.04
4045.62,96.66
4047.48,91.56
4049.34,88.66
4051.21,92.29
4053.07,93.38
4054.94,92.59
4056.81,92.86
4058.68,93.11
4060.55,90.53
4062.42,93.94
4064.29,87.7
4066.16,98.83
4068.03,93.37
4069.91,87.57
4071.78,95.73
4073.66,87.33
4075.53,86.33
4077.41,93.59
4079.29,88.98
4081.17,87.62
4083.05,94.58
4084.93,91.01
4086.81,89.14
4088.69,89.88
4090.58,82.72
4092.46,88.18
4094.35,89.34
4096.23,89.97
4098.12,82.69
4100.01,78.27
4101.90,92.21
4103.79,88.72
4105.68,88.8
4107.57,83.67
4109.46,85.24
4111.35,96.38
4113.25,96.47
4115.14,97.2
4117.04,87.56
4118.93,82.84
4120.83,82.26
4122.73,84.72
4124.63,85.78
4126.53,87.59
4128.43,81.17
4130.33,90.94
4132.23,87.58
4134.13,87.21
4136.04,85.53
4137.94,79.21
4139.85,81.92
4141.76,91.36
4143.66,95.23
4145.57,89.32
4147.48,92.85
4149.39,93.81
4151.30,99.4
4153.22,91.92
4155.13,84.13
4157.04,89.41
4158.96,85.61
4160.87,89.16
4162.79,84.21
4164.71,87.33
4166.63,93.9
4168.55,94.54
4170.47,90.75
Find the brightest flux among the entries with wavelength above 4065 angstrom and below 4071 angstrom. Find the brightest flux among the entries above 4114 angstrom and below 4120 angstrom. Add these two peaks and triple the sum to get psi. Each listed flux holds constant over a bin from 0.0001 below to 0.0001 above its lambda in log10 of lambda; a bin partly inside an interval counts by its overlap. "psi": 588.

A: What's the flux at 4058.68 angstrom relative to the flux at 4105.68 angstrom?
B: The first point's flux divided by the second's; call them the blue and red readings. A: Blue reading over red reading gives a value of 1.05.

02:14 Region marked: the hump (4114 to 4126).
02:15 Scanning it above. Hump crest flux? 97.2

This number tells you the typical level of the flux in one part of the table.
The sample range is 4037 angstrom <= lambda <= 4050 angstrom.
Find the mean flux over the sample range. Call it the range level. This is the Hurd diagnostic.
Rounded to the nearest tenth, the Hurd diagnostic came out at 90.2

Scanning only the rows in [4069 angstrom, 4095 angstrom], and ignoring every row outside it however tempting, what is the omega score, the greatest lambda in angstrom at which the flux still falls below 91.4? 4094.35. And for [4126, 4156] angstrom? 4155.13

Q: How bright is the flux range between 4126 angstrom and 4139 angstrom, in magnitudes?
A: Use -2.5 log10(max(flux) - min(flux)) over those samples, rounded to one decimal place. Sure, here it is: -2.7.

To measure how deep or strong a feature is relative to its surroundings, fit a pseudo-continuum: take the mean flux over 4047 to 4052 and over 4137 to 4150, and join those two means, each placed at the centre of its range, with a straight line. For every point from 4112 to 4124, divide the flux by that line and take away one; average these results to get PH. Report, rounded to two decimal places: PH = -0.01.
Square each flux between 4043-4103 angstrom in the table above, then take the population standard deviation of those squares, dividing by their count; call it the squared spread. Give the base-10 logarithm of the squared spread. 2.87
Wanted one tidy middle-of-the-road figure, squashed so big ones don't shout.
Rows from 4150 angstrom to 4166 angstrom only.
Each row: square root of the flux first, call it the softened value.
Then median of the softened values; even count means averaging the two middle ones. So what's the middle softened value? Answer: 9.39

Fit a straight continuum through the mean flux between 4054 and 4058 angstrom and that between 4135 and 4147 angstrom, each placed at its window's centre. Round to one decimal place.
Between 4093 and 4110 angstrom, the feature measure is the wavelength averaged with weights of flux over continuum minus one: 4102.3 angstrom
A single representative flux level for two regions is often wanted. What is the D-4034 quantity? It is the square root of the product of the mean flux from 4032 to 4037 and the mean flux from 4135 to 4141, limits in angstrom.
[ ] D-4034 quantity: 84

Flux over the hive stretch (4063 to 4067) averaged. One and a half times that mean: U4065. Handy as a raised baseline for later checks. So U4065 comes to 140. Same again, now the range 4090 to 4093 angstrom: 128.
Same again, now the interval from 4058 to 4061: 138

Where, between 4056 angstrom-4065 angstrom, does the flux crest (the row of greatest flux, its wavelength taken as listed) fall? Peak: 4062.42 angstrom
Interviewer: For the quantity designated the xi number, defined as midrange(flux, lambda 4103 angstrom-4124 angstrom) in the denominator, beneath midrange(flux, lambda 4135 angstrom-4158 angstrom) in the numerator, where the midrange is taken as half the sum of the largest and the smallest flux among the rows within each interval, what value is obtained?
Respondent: 1.00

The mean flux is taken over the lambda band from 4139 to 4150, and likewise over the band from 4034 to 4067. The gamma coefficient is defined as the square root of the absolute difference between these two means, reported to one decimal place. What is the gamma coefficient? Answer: 0.5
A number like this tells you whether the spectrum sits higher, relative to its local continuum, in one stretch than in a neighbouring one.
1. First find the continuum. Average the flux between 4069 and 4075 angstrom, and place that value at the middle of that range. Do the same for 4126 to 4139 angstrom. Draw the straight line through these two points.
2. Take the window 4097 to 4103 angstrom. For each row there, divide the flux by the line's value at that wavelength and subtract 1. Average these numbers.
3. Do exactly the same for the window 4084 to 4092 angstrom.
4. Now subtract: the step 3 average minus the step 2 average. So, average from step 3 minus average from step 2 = 0.03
